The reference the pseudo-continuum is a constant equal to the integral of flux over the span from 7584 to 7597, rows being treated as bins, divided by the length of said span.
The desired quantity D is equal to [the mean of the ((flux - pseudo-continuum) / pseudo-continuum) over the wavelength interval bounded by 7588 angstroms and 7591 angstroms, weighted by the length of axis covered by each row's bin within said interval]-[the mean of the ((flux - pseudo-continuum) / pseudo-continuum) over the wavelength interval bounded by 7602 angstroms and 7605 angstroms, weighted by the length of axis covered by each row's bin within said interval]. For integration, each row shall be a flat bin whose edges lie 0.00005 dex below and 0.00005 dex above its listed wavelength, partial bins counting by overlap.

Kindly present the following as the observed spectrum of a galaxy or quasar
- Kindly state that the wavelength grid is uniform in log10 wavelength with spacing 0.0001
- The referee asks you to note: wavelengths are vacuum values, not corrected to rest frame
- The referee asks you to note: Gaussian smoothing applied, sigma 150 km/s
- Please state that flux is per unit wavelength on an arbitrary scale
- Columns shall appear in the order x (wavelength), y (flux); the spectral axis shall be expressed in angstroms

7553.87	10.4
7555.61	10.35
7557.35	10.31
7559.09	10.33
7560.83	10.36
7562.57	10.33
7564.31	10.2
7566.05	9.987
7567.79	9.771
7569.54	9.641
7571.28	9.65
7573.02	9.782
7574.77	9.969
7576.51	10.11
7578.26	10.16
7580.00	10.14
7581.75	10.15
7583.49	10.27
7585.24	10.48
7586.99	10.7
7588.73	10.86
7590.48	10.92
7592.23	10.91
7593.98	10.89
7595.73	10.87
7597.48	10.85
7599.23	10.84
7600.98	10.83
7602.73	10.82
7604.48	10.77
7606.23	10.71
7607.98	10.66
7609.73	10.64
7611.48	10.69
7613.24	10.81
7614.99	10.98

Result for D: 0.01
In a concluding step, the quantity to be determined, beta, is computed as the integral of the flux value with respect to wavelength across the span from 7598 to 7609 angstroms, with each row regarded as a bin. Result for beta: 119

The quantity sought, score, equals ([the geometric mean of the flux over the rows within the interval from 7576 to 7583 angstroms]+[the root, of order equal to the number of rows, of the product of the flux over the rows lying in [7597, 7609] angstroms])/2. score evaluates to 10.5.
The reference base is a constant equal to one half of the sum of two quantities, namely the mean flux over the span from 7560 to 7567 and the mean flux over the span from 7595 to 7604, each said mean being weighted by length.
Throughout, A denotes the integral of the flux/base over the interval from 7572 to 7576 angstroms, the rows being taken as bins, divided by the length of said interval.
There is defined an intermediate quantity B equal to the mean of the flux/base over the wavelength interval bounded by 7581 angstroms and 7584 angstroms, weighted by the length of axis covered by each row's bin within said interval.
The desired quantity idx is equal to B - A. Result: 0.032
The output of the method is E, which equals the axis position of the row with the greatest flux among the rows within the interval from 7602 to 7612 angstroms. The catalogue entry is 7602.73 angstroms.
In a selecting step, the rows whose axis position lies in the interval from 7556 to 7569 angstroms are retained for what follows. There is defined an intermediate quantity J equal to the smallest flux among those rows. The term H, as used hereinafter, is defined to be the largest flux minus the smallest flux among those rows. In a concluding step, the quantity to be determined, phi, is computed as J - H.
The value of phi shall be 9.2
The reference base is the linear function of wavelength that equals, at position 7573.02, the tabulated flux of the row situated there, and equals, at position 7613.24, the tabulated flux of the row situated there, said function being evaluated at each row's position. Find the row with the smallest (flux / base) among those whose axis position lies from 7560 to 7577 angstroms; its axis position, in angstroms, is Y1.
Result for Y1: 7571.28 angstroms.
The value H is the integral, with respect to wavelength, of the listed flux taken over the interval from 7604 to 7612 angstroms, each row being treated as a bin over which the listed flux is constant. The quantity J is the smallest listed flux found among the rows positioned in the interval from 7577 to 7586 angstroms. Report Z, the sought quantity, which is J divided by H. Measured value 0.118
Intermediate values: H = 86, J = 10.14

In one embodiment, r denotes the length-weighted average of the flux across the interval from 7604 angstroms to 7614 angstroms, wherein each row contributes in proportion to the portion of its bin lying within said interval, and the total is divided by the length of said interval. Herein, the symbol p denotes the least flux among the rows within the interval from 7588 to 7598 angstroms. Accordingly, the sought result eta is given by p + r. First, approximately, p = 10.85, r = 10.7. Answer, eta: 21.6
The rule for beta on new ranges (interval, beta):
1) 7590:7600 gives 109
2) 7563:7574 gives 108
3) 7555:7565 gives 103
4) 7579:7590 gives 115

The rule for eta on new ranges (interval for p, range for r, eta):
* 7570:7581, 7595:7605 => 20.5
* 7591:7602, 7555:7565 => 21.1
